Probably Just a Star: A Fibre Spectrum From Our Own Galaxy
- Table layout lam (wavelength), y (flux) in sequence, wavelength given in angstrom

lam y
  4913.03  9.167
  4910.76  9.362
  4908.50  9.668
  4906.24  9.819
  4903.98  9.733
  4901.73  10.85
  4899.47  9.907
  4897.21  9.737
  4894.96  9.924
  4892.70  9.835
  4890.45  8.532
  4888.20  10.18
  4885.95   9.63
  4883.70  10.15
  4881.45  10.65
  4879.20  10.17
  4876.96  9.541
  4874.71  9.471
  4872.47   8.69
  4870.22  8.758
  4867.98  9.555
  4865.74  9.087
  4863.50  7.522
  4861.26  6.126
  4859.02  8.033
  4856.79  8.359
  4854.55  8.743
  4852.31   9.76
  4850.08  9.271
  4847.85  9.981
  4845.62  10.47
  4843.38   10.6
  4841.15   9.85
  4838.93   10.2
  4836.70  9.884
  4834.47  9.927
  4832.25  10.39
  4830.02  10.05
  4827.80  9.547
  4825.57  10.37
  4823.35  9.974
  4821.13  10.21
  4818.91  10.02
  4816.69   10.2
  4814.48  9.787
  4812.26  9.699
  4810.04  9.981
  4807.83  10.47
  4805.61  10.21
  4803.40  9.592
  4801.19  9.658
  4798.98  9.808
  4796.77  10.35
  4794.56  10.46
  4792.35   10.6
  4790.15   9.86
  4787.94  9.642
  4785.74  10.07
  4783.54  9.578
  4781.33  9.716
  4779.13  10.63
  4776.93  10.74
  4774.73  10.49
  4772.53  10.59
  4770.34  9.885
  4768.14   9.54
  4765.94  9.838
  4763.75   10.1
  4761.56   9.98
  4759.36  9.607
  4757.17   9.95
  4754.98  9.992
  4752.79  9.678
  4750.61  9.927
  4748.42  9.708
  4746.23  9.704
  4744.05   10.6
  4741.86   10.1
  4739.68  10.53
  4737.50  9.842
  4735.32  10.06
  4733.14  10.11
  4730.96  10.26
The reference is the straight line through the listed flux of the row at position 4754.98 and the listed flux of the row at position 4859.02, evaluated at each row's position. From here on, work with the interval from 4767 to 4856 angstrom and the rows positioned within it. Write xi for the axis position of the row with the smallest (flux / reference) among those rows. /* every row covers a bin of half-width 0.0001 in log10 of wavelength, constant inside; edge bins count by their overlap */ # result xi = 4768.14 angstrom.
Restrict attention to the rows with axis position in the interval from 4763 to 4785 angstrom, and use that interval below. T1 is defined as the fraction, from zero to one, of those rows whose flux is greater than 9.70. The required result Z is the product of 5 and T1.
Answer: 4.0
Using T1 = 0.80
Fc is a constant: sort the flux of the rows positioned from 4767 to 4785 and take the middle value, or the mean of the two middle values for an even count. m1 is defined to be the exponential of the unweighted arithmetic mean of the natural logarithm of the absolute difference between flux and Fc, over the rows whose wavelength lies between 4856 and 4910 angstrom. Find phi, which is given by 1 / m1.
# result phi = 2.0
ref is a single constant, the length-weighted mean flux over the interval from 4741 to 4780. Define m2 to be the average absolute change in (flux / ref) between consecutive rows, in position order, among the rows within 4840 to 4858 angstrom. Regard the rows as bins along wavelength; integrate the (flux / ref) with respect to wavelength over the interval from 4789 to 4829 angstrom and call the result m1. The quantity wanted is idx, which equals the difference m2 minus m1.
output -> -40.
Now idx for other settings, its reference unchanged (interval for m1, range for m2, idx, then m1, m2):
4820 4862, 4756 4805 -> -40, 40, 0.032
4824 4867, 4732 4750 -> -40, 40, 0.040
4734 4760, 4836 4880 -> -26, 26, 0.066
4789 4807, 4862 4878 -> -18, 18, 0.062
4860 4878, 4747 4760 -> -15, 15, 0.023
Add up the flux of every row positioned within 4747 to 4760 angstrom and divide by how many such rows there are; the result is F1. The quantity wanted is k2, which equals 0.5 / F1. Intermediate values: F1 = 9.8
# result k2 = 0.0510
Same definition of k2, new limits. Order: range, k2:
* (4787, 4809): 0.0497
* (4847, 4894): 0.0547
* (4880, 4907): 0.0504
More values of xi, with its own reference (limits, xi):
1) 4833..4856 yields 4854.55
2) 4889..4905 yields 4890.45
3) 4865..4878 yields 4872.47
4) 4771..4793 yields 4783.54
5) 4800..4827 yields 4803.40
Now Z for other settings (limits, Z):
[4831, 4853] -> 4.5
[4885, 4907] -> 4.0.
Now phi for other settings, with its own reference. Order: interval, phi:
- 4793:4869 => 3.2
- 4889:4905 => 2.1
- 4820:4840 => 7.4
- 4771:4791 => 2.6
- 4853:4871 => 0.6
